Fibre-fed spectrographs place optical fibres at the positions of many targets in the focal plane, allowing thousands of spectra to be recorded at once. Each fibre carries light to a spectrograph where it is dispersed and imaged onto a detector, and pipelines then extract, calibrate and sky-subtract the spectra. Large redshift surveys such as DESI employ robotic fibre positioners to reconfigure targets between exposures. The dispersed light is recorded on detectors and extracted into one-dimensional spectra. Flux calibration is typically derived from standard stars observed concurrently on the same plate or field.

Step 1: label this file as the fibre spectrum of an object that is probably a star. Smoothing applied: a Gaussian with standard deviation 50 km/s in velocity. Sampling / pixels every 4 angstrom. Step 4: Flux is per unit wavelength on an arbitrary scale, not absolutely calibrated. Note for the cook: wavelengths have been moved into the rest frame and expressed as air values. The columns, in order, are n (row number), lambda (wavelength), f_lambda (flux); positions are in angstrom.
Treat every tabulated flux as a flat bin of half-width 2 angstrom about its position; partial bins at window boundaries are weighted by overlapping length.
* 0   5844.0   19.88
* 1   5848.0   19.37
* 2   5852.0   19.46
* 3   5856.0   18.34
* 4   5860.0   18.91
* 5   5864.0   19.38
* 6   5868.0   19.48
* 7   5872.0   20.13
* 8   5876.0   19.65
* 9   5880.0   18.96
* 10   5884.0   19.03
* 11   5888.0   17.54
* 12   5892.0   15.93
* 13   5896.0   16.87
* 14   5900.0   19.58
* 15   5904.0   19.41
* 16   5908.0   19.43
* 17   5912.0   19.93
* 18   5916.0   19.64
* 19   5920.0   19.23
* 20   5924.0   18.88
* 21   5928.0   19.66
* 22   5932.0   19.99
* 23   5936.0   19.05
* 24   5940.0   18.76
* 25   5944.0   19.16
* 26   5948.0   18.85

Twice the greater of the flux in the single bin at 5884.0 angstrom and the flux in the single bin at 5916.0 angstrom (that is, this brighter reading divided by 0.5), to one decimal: 39.3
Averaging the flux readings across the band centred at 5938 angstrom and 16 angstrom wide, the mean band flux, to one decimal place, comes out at 19.2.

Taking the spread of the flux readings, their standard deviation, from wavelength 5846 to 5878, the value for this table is 0.5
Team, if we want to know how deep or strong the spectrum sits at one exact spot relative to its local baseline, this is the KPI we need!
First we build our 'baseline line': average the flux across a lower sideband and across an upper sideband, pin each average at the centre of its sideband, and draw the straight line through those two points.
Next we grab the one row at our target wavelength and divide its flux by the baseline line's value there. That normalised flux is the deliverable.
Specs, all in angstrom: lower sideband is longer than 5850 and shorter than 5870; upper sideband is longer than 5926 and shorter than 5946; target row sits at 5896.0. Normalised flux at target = 0.88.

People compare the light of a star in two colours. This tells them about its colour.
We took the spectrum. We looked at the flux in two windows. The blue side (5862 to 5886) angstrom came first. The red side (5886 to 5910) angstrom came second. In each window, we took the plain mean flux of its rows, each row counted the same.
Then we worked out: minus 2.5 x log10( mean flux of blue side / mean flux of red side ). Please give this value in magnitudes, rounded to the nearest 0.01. -0.08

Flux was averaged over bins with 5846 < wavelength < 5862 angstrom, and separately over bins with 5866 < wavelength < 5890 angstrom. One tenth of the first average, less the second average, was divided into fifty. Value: -2.90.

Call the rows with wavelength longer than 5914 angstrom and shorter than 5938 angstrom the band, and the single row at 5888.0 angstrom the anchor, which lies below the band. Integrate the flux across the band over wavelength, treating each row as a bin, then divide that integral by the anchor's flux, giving 26.6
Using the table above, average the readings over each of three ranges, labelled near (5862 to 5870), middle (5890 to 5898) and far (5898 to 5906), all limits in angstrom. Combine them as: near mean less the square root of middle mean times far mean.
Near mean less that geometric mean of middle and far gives 1.5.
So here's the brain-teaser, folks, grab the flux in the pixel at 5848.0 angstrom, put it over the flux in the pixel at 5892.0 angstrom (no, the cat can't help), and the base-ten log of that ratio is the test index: 0.08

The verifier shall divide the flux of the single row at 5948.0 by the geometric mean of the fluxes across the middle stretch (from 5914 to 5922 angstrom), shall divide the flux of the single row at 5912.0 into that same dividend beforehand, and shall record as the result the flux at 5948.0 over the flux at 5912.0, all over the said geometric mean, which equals 0.049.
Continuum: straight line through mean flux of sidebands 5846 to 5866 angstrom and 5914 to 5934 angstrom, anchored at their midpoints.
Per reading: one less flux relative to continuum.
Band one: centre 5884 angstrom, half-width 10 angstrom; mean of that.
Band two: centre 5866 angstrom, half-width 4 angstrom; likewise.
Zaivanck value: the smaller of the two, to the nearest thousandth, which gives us -0.015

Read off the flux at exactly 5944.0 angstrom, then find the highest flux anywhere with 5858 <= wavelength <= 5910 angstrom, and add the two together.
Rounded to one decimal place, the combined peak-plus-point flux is 39.3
